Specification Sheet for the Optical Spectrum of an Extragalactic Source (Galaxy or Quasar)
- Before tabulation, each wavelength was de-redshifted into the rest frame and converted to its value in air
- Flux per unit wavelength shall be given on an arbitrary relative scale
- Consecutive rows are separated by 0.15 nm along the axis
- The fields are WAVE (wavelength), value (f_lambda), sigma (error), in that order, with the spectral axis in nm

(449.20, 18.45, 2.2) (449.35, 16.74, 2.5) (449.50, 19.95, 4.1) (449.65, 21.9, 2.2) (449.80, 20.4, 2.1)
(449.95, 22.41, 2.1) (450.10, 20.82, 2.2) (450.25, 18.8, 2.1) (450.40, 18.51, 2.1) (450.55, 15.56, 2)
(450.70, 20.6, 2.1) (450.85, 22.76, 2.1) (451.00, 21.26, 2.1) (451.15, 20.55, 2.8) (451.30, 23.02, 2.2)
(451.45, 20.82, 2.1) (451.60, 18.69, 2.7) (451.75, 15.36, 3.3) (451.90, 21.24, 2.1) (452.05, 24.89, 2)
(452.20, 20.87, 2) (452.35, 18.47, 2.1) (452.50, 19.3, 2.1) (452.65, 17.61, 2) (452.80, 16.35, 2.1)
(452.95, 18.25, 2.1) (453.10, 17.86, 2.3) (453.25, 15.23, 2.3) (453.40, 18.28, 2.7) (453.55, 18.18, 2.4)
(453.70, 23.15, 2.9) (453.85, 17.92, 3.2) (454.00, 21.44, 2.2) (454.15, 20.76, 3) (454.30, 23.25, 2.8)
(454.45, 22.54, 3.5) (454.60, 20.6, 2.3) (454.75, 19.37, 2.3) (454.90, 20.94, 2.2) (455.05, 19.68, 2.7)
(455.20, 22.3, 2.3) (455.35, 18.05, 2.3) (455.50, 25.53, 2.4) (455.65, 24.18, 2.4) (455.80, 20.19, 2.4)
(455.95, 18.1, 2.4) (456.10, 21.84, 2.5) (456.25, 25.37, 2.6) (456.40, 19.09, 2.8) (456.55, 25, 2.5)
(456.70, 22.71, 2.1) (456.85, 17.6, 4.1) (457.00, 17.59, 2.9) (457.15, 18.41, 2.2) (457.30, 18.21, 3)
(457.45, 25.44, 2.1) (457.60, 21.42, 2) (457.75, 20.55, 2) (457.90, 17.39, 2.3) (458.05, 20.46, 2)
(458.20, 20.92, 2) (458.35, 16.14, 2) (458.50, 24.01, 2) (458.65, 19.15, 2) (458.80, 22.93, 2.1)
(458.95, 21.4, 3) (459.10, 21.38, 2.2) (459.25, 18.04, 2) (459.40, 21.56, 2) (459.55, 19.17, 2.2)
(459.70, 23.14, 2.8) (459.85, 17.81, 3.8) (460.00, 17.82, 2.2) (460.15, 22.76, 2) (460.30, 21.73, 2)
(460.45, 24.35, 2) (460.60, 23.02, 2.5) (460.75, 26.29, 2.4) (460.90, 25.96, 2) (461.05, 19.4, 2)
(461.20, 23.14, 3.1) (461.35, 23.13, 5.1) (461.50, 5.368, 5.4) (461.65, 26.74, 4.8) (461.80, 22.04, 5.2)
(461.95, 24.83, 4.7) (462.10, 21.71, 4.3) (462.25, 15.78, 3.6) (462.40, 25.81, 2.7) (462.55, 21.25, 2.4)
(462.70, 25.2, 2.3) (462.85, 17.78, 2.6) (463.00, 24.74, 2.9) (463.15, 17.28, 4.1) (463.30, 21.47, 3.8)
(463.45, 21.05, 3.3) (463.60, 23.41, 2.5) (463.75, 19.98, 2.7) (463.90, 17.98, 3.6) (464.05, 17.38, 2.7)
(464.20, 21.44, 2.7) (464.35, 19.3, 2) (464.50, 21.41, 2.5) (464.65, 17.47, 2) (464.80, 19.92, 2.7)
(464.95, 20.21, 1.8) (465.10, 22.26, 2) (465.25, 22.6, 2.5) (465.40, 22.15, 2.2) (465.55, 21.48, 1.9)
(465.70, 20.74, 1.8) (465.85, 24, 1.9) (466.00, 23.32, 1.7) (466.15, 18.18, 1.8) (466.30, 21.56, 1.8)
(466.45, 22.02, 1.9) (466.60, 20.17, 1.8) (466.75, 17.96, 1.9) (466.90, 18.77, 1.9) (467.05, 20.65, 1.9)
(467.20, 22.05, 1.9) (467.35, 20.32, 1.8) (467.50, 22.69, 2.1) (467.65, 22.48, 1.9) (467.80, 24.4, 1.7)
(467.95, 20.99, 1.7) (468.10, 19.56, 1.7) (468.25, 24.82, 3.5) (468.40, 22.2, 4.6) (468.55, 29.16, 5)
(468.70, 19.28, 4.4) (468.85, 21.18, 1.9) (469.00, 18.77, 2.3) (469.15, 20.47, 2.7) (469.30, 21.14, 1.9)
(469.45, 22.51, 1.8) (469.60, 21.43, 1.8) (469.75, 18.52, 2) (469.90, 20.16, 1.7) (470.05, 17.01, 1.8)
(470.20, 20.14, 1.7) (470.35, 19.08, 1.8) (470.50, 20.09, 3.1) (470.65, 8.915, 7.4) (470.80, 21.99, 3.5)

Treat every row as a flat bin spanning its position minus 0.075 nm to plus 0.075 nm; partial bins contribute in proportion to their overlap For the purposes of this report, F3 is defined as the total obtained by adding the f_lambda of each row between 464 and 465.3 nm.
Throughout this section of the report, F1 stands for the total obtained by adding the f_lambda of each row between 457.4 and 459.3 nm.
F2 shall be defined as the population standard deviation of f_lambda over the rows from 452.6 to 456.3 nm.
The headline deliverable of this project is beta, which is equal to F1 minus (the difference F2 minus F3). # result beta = 449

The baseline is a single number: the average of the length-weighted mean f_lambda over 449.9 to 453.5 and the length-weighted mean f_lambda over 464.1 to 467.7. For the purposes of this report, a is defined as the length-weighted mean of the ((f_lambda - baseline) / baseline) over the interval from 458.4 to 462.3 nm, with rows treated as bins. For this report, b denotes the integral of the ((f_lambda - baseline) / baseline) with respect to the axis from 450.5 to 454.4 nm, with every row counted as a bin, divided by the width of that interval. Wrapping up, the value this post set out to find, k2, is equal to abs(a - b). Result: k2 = 0.08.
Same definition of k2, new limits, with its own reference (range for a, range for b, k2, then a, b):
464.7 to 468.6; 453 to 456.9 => 0.04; 0.07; 0.027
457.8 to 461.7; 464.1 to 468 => 0.01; 0.03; 0.044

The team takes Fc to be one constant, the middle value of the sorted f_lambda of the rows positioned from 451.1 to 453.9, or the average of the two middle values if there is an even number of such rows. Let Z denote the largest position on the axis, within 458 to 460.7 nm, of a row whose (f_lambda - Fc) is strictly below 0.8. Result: 460.00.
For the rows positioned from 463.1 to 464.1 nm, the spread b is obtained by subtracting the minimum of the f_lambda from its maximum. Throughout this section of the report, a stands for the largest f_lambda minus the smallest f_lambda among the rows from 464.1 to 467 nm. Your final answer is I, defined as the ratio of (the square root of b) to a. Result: 0.38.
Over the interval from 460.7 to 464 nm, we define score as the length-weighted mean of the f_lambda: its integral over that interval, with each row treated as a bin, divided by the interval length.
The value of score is 21.3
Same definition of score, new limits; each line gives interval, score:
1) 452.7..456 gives 20.1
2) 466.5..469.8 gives 21.4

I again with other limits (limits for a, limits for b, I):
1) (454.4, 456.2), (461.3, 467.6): 0.62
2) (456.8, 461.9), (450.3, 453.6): 0.15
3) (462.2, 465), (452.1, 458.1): 0.32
